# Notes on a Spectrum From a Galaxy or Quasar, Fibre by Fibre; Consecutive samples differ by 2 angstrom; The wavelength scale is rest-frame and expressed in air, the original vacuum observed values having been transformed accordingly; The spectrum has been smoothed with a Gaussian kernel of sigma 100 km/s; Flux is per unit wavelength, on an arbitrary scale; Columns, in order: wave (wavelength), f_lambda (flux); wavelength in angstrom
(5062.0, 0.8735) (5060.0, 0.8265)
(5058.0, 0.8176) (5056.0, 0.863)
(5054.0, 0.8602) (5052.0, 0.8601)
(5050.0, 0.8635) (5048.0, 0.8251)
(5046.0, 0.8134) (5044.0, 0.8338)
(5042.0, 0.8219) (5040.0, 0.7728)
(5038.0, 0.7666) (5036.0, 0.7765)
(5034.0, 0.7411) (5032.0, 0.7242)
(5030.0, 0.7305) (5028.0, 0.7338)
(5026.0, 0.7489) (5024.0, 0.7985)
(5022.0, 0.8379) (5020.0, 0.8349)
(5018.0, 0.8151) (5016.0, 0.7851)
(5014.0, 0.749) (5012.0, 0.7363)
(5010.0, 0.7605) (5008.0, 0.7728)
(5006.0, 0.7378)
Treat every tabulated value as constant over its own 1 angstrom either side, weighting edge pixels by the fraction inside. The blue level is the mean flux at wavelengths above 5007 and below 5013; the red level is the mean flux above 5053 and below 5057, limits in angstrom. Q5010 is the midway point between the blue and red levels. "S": 0.81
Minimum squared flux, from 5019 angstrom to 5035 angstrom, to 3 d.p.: 0.524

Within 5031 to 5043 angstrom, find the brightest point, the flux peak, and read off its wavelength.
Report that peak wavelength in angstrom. 5042.0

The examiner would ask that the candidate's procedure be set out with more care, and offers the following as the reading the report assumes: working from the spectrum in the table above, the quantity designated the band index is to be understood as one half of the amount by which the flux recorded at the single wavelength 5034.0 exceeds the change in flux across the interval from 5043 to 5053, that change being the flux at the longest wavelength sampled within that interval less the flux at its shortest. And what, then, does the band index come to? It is 0.357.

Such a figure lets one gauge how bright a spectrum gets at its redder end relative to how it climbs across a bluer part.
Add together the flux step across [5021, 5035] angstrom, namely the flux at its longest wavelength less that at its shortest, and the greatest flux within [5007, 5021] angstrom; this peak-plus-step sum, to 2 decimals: 0.74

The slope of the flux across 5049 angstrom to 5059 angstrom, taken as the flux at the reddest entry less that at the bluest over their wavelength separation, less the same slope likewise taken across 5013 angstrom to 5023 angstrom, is -0.017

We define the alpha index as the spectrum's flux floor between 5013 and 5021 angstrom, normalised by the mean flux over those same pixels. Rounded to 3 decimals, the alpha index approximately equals 0.941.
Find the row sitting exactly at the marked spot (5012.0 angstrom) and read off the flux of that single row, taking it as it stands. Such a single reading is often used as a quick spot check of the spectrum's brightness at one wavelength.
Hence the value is 0.7363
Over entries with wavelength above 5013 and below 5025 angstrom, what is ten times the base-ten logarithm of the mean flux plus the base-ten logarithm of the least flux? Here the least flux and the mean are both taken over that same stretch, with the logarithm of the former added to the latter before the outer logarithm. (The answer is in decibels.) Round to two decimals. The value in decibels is -1.69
